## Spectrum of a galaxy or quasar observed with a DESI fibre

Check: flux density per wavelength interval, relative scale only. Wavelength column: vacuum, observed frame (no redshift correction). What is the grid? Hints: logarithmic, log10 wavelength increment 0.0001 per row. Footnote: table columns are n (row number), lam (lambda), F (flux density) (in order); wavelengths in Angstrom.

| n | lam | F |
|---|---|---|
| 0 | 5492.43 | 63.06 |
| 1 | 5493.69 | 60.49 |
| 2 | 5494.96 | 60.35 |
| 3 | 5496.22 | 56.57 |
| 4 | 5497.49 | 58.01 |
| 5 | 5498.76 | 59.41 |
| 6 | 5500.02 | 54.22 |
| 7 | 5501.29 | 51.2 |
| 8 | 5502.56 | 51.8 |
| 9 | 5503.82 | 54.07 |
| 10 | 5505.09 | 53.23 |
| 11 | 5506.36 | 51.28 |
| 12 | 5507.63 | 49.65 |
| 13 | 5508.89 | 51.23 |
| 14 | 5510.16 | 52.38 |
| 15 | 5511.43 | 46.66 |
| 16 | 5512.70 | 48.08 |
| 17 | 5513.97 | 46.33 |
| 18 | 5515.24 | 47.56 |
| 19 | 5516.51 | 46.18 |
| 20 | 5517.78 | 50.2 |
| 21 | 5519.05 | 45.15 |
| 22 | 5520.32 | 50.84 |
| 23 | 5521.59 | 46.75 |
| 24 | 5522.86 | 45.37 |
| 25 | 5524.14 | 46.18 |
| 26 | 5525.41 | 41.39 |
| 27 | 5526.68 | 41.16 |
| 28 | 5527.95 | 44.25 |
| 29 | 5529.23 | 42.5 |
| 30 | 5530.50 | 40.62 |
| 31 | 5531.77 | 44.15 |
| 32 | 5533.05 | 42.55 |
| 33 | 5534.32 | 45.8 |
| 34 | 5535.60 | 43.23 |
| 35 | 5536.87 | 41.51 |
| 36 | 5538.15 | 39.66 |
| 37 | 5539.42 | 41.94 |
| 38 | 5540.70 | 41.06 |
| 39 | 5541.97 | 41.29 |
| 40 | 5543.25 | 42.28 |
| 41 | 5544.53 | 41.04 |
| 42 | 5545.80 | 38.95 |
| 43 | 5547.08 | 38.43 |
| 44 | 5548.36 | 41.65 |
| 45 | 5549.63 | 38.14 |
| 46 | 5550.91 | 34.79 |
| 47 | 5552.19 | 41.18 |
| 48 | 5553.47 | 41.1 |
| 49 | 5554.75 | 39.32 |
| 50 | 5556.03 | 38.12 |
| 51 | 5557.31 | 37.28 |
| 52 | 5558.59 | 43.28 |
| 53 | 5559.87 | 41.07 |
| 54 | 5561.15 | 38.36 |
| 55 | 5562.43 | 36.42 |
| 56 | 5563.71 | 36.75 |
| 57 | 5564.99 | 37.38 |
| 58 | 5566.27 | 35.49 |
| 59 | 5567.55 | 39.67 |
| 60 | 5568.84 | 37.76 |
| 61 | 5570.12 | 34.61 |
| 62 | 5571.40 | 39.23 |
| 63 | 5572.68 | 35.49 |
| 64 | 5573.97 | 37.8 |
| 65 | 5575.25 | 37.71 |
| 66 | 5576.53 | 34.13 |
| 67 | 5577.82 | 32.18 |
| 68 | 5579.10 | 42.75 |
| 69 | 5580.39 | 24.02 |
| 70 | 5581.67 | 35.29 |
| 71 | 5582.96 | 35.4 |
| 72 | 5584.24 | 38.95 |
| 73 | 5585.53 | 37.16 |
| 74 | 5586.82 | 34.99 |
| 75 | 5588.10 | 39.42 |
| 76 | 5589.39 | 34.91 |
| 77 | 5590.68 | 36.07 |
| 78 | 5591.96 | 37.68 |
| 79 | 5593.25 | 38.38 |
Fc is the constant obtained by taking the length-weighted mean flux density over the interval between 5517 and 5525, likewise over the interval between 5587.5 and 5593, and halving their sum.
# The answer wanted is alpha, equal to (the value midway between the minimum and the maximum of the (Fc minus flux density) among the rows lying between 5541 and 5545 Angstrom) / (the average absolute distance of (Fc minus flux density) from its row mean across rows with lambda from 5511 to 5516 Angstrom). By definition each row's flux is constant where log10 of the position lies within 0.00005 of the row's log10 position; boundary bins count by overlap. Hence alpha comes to 0.7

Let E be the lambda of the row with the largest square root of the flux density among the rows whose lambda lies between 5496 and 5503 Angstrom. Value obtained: 5498.76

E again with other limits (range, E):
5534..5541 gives 5534.32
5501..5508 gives 5503.82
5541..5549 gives 5543.25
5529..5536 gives 5534.32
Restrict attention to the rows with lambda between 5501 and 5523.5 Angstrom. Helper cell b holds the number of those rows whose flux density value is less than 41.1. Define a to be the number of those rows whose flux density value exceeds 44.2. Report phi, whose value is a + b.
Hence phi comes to 18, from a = 18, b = 0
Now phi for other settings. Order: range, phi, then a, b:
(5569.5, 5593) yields 17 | 0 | 17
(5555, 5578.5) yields 17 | 0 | 17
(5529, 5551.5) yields 9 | 1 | 8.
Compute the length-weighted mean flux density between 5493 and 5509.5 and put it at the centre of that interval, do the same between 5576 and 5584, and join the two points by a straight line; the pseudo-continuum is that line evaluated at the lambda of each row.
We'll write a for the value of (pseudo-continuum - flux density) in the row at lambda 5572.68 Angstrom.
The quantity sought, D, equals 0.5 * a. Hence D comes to 0.3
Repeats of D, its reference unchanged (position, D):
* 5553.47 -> 0.0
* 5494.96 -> -2.0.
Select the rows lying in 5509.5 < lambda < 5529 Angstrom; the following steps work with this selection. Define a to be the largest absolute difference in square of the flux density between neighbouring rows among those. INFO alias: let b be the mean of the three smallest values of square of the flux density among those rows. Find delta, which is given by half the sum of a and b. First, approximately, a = 567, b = 1788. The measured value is 1177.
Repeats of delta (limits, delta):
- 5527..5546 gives 940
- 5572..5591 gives 1088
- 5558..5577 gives 774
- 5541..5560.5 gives 918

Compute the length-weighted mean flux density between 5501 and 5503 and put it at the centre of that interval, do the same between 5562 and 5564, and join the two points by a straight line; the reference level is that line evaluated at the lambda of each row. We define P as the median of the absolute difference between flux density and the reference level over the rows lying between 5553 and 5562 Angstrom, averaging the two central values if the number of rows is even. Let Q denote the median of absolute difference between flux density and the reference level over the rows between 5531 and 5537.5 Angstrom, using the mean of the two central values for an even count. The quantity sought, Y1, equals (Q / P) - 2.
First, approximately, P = 1.3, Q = 1.3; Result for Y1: -1.0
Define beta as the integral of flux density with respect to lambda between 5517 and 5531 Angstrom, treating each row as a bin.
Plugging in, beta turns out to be 630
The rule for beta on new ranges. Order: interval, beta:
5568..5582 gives 498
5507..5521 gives 680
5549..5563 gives 546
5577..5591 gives 497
